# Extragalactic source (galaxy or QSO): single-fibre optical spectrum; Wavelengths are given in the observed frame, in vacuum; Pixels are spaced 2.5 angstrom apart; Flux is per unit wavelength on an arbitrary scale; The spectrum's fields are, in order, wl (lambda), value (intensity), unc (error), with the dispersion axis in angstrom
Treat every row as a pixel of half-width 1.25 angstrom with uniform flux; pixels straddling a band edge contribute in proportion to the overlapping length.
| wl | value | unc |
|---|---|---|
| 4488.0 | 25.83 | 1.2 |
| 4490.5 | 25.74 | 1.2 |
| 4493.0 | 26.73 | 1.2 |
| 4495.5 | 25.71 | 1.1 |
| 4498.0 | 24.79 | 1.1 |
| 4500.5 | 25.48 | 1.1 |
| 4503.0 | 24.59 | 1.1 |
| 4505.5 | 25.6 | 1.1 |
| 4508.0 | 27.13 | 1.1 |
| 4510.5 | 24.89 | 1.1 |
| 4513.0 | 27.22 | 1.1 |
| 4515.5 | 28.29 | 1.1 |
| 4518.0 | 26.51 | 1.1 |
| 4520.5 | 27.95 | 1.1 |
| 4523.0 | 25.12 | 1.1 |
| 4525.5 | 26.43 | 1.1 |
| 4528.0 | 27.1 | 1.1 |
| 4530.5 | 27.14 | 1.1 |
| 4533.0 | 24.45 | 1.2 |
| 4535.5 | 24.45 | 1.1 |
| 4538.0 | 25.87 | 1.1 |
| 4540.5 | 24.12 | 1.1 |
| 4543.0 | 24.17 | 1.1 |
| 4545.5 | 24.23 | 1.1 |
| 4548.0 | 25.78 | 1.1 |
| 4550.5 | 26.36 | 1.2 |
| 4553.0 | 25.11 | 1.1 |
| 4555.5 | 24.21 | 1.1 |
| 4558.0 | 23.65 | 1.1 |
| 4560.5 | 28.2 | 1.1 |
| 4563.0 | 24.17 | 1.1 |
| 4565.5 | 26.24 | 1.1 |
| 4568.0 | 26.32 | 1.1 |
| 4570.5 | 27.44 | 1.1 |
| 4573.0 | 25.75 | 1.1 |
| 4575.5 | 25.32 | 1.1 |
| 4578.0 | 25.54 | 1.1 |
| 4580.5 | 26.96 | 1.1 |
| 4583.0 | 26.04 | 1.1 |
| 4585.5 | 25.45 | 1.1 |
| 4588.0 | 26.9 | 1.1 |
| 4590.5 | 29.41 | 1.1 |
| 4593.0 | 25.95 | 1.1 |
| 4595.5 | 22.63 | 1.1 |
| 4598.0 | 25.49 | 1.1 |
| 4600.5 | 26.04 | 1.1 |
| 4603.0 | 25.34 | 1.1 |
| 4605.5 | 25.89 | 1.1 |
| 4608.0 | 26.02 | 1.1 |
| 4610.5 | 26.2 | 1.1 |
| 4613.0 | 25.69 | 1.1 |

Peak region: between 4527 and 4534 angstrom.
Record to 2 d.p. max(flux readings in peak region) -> 27.14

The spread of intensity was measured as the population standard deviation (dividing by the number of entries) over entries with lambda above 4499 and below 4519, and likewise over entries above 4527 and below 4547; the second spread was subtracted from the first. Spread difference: 0.0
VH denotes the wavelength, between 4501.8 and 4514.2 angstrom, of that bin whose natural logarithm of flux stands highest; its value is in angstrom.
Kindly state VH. 4513.0 angstrom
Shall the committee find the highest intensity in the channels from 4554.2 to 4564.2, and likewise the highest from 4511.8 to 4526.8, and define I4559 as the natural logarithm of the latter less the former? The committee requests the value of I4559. -2.4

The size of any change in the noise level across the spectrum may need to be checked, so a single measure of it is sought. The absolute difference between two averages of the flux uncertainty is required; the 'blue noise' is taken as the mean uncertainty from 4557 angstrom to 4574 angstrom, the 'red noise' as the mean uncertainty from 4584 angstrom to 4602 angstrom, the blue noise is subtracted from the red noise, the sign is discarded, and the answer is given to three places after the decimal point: 0.000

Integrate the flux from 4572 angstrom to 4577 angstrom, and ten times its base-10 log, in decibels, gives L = 21.1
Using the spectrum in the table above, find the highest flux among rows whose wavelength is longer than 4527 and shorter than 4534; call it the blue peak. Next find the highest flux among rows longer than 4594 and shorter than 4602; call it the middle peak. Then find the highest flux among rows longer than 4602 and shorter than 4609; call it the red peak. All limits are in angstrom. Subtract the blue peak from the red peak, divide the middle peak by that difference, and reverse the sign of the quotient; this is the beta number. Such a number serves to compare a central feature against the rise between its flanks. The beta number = 23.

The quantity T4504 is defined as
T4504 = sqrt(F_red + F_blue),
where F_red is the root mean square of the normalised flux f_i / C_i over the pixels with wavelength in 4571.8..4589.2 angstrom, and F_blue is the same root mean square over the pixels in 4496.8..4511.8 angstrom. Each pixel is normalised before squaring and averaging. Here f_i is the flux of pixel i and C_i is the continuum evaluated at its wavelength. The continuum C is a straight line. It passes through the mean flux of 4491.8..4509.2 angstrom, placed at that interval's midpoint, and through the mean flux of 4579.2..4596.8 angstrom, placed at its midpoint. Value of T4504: 1.41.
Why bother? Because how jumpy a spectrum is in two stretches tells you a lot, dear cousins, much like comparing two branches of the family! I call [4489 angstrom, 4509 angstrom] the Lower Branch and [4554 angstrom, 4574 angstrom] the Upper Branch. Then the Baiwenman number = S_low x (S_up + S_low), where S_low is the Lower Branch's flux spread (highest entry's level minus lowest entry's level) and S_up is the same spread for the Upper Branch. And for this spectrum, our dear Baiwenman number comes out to 18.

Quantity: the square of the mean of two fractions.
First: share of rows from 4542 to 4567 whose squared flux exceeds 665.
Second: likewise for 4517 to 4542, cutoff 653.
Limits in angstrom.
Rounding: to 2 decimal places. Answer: 0.20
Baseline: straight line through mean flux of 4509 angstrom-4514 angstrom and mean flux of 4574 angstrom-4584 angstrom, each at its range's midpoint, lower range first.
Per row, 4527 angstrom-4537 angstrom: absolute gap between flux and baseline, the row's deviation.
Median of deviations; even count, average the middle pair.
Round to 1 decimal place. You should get 1.3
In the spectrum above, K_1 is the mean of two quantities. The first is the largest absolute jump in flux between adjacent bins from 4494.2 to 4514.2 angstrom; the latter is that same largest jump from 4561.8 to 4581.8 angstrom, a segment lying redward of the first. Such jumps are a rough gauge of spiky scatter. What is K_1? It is 2.2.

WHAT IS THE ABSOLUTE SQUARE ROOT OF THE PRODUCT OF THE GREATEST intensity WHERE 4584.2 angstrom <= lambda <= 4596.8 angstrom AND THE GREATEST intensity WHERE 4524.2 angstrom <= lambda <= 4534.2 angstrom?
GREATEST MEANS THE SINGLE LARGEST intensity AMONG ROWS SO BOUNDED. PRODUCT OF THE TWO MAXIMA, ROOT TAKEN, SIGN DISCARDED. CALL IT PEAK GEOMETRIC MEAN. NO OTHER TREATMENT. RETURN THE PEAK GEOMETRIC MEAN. 28.3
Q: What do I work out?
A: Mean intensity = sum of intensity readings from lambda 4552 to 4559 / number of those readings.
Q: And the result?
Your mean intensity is 24.3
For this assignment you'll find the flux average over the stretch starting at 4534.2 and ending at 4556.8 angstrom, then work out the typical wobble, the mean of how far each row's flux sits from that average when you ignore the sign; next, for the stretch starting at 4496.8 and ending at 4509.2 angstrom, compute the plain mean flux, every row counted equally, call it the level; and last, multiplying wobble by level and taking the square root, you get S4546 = 4.4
